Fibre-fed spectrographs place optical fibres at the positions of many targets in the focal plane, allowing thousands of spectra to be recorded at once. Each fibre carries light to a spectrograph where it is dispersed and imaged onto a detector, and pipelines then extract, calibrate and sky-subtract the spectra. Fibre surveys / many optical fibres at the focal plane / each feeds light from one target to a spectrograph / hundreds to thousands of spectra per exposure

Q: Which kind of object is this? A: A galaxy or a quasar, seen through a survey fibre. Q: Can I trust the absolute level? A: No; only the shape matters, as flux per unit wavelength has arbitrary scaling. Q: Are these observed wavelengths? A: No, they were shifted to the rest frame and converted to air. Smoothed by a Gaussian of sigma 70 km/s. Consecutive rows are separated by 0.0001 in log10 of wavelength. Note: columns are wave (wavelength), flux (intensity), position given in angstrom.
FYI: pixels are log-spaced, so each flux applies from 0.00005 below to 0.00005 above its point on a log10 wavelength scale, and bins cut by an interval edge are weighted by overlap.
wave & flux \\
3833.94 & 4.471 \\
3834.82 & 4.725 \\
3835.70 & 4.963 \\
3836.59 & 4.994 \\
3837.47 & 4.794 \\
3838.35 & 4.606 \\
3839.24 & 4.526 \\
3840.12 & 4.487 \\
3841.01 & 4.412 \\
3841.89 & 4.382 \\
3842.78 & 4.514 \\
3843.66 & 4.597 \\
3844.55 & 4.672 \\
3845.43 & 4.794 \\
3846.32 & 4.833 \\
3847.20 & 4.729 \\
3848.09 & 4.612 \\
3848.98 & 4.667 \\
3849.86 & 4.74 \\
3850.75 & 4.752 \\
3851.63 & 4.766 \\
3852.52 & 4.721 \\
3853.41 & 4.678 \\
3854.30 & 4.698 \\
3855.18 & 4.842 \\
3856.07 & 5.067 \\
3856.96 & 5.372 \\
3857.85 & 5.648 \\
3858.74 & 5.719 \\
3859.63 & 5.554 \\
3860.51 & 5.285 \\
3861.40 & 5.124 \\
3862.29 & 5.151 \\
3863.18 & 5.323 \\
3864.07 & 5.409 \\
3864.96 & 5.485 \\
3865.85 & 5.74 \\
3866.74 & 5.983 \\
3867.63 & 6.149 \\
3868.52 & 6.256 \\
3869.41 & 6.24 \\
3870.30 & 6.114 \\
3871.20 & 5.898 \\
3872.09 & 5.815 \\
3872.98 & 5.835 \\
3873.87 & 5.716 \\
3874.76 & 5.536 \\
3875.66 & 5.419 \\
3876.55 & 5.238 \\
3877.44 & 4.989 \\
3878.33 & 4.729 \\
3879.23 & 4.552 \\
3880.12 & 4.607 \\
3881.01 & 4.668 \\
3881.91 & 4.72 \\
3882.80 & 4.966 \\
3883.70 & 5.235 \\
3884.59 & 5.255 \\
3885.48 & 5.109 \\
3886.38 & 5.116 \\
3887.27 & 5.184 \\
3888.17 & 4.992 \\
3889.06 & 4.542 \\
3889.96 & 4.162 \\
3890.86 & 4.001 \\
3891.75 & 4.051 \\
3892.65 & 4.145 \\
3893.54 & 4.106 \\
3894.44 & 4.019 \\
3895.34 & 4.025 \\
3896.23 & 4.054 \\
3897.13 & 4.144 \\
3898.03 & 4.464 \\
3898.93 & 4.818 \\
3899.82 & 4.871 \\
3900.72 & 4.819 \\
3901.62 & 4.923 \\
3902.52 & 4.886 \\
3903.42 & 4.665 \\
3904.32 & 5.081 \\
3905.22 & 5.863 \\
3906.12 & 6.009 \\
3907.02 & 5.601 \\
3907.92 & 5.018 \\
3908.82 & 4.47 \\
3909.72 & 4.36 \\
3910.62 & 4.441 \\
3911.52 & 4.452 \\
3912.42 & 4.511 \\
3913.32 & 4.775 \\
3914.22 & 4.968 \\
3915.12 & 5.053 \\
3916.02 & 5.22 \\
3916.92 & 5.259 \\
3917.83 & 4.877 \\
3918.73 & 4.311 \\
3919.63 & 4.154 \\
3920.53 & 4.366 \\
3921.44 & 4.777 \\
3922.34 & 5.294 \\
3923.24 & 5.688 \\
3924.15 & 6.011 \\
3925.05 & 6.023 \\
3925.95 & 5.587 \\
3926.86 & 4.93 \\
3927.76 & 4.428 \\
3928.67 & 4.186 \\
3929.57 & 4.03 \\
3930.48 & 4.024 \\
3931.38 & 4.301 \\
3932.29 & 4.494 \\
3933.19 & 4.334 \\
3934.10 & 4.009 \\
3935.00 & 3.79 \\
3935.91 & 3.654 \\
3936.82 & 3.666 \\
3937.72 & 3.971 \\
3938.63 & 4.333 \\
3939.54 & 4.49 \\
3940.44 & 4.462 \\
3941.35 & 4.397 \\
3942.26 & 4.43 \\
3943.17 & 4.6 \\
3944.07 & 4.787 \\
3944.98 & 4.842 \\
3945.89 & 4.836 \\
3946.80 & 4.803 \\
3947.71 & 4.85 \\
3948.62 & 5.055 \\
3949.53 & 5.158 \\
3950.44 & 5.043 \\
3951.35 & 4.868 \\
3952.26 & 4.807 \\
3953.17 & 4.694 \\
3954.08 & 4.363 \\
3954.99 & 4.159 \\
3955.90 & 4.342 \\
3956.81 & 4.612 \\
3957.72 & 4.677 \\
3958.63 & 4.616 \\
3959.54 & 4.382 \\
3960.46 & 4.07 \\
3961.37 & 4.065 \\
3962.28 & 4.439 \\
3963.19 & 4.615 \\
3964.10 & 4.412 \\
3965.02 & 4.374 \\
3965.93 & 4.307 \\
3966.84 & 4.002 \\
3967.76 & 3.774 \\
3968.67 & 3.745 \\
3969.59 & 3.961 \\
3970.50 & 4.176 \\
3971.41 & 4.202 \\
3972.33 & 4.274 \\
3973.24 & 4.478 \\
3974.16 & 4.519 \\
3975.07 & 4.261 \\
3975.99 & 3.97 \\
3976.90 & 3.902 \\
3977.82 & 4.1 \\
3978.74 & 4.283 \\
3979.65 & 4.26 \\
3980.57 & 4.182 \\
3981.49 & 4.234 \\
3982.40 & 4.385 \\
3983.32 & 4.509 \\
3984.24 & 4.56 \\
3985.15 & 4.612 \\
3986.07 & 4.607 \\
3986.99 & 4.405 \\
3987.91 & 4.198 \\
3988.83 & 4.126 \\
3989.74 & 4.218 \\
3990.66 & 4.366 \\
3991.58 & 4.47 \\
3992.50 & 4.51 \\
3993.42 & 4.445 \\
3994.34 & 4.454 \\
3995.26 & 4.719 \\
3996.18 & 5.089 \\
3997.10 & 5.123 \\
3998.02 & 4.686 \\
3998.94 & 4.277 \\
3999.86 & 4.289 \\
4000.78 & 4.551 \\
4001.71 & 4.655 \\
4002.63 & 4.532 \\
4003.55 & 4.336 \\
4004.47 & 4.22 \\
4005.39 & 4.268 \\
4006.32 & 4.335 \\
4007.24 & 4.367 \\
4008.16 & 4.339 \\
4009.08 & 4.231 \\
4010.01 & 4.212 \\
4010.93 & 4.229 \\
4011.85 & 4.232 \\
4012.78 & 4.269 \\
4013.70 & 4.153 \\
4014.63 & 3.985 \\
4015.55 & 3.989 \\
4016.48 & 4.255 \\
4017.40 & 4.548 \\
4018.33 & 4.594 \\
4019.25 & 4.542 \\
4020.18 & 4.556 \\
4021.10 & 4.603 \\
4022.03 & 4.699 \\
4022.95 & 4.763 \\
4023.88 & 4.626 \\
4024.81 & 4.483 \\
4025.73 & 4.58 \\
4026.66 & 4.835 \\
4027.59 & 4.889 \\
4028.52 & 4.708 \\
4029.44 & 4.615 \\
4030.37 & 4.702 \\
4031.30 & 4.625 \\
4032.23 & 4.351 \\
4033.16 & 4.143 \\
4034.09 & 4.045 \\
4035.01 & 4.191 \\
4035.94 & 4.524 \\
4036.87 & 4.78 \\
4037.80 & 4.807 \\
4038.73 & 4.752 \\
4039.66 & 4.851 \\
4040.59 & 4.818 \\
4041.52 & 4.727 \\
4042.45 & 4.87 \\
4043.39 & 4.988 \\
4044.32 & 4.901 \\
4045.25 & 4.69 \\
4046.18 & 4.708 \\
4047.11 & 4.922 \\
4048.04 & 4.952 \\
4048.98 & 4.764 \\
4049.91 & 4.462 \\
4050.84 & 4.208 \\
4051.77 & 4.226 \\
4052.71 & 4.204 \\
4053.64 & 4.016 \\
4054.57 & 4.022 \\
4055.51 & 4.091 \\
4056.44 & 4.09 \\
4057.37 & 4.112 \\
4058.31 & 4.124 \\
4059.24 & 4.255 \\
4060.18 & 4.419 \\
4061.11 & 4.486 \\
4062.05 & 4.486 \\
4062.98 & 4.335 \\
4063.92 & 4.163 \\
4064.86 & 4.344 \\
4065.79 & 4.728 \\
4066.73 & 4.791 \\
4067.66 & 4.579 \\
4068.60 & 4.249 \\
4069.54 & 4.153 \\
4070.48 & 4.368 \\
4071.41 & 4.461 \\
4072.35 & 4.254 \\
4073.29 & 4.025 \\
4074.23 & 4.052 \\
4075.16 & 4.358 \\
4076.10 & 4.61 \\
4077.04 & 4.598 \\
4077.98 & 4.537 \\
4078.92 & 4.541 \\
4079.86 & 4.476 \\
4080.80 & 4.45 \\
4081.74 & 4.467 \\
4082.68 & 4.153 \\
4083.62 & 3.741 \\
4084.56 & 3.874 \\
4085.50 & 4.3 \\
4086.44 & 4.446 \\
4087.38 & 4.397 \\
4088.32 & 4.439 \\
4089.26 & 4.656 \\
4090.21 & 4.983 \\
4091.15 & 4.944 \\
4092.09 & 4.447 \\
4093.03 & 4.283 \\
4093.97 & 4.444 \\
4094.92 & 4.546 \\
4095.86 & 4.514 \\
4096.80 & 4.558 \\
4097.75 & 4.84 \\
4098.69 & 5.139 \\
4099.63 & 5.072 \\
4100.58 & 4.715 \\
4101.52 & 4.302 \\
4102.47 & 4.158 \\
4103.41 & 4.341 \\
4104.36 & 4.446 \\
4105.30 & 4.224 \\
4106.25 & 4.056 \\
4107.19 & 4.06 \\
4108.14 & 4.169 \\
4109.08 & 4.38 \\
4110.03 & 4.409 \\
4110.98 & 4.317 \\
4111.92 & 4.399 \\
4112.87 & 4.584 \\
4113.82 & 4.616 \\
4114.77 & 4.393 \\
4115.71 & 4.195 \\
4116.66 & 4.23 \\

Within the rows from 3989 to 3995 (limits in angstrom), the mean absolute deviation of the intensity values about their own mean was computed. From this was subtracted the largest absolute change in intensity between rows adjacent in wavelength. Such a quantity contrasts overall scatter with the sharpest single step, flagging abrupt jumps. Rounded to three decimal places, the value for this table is -0.069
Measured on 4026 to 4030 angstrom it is -0.081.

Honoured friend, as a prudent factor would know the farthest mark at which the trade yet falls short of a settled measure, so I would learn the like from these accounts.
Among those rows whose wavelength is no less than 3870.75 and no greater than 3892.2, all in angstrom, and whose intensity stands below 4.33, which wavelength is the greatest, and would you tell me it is 3891.75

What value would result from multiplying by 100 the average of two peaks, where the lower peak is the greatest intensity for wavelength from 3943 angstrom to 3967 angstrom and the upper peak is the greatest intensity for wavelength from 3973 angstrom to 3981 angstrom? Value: 484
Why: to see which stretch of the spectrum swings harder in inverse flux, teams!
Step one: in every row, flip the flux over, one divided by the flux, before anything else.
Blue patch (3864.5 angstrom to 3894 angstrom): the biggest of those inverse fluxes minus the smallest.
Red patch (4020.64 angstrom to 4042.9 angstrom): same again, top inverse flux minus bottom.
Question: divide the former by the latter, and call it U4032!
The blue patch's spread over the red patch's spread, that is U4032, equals 2.1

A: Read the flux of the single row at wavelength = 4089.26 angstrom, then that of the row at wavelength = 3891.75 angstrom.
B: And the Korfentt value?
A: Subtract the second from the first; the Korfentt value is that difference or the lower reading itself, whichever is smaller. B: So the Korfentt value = 0.6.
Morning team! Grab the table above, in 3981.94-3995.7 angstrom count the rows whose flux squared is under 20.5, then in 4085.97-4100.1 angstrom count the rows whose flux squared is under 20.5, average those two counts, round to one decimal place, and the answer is 9.0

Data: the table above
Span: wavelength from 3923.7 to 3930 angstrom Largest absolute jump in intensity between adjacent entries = 0.66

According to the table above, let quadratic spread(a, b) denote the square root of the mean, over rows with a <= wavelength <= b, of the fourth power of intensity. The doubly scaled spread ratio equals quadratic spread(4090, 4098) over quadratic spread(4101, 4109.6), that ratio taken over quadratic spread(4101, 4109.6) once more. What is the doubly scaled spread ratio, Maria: 0.066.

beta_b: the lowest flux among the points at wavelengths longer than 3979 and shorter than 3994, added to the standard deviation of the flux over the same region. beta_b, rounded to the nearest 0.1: 4.3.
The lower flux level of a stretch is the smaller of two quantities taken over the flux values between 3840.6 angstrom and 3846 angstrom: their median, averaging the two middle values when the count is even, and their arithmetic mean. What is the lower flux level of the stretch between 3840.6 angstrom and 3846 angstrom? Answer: 4.6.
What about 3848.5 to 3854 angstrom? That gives 4.7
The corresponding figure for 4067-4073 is 4.3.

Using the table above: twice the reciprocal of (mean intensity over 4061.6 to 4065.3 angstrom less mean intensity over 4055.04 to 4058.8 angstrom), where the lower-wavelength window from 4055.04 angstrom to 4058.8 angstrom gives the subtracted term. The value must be 9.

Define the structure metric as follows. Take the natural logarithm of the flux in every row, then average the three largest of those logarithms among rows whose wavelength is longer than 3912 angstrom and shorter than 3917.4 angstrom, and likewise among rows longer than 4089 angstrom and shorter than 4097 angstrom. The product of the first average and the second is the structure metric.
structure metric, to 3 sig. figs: 2.60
